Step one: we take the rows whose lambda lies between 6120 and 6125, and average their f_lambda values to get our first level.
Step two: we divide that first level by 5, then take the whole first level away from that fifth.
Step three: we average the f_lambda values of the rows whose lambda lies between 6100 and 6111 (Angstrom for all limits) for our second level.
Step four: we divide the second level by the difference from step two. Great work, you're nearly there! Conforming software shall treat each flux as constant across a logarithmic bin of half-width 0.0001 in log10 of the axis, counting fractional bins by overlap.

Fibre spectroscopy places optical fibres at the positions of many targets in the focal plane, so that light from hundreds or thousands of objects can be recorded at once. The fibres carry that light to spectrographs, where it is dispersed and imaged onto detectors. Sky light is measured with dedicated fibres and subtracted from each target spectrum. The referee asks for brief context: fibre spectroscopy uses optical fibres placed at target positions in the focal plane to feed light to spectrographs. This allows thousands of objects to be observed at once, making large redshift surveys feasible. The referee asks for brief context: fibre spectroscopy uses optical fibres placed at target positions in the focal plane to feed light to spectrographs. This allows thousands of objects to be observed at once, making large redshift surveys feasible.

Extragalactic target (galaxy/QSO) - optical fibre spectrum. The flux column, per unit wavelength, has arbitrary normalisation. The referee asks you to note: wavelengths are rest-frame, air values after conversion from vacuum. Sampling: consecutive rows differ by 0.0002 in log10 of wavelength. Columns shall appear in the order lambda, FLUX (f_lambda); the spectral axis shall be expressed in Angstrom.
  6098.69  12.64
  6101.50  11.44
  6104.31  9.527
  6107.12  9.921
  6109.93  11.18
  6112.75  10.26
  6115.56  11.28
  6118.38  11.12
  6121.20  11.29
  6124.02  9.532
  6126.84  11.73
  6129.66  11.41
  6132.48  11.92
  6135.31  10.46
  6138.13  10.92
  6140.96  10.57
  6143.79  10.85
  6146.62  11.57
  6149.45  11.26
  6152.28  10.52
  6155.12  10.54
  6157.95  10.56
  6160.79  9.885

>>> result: -1.26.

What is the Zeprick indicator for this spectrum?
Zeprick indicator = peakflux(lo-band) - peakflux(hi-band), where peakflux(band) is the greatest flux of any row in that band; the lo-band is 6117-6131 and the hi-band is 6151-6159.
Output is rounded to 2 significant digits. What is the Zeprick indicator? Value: 1.2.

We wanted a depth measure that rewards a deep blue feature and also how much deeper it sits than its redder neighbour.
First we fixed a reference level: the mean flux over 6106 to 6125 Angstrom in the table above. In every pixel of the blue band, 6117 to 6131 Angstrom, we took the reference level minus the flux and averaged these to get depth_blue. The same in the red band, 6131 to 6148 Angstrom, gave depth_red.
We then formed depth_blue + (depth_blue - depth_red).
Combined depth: -0.3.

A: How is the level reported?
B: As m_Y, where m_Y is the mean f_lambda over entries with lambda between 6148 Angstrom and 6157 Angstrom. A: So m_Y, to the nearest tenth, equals 10.8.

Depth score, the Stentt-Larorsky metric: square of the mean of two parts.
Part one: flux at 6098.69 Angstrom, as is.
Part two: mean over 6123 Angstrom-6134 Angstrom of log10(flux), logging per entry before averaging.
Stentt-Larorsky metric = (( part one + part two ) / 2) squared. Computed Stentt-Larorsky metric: 47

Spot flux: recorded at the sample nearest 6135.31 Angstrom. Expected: 10.46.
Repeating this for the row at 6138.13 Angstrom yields 10.92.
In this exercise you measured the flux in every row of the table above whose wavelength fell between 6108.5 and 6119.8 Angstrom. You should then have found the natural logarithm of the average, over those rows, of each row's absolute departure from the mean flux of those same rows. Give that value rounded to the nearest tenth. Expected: -1.0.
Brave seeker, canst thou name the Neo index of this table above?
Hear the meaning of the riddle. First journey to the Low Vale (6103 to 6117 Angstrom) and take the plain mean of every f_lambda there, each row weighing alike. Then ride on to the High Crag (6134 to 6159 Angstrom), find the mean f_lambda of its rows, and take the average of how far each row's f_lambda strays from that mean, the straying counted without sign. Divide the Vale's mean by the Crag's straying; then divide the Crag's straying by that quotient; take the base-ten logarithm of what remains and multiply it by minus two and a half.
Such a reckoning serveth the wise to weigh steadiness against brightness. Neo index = 5.12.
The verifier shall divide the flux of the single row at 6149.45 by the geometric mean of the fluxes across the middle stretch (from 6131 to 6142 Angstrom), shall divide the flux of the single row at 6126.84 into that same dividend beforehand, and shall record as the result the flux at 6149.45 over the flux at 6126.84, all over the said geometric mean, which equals 0.088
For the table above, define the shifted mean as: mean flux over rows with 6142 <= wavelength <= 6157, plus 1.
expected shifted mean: 11.9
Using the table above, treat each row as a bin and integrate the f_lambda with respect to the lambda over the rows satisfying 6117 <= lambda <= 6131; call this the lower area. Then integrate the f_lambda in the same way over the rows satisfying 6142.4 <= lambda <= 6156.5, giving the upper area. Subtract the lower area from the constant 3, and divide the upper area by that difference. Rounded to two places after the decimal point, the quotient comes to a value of -1.02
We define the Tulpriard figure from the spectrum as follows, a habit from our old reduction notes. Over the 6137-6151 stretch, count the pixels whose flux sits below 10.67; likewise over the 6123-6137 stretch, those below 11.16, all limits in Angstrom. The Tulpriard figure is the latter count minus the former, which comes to 1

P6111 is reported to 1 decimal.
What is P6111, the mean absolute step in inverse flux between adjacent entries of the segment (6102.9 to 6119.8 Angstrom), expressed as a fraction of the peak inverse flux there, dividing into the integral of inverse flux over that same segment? 25.1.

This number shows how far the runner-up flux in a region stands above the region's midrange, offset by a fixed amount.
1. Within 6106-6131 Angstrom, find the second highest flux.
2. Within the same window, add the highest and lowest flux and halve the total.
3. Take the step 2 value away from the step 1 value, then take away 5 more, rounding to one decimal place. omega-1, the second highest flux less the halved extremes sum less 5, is -4.2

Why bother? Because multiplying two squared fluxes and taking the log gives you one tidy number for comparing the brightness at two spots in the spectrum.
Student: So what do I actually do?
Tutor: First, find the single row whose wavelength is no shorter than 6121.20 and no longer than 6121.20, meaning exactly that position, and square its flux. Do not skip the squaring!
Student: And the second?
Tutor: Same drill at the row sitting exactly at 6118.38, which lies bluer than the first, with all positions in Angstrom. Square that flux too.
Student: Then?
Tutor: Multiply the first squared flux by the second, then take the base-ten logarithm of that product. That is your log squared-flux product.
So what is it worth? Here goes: 4.198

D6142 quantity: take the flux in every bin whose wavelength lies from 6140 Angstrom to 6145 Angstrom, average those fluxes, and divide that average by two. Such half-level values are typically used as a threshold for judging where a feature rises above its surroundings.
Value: 5.36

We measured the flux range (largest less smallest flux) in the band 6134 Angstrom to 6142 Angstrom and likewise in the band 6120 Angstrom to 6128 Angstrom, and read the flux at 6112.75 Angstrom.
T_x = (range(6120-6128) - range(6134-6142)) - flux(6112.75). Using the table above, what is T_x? -8.5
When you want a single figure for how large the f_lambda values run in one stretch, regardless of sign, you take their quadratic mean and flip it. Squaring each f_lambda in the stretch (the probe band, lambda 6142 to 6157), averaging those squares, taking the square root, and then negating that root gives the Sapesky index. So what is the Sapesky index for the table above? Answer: -11.0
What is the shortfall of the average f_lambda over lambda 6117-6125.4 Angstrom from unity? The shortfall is -9.6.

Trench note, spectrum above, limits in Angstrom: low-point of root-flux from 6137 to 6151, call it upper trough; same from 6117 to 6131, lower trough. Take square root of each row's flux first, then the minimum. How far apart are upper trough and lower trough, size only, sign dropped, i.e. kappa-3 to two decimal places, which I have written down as 0.16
